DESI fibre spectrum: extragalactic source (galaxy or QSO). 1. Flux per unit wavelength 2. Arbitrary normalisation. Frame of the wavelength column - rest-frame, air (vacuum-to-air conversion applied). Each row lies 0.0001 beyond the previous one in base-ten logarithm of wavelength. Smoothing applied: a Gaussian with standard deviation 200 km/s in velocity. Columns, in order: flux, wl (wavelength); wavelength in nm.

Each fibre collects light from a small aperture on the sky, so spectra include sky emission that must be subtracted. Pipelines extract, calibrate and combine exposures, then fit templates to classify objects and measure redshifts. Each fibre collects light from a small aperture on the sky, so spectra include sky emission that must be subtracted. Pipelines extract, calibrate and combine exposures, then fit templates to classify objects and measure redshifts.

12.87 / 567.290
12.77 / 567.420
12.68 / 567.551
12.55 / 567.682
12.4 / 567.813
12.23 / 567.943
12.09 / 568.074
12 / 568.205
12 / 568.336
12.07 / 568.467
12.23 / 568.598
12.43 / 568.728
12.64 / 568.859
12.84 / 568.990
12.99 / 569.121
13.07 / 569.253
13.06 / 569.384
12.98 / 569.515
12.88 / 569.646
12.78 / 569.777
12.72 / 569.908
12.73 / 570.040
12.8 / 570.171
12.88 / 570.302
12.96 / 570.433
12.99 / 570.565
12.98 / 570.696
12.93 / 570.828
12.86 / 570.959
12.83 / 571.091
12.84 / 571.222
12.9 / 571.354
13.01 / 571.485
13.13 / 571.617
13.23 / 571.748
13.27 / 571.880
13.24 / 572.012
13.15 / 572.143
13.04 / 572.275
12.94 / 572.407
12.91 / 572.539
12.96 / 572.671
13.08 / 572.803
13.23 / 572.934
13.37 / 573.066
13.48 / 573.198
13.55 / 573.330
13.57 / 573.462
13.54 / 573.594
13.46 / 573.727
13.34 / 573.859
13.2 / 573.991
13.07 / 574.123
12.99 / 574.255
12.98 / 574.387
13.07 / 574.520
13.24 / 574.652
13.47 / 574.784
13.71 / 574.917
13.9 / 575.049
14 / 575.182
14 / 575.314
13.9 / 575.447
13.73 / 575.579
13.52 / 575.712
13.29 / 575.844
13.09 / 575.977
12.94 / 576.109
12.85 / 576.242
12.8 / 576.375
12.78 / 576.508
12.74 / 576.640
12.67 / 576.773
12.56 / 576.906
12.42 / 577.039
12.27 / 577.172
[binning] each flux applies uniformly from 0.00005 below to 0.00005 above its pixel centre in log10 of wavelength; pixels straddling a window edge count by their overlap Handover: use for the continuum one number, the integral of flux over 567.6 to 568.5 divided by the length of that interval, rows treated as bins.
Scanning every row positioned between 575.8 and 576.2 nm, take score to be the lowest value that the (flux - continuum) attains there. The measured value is 0.74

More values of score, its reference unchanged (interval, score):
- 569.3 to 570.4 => 0.52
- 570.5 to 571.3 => 0.63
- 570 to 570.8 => 0.53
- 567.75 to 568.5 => -0.20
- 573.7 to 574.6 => 0.78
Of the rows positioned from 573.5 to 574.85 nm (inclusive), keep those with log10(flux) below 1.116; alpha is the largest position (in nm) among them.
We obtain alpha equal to 574.387 nm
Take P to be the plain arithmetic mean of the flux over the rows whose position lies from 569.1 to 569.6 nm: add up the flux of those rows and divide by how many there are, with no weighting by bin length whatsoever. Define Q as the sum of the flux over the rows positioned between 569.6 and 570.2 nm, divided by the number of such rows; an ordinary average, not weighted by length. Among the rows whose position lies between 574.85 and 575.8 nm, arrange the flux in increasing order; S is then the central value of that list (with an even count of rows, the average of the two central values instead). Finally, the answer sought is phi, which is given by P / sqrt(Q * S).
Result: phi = 0.98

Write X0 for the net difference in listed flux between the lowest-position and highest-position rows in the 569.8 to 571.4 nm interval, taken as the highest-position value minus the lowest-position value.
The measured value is 0.18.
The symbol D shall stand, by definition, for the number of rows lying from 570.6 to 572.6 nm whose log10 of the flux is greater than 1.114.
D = 7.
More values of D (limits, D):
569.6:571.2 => 0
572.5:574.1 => 10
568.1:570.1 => 2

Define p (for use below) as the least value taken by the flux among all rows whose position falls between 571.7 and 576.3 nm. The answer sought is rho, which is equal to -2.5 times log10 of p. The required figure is -2.772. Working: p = 12.85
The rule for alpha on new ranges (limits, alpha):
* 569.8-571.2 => 571.091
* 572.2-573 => 572.671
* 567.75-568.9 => 568.859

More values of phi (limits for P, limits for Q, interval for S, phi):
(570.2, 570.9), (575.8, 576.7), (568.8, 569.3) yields 1.00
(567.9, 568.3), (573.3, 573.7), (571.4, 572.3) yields 0.91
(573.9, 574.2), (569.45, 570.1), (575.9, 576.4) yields 1.02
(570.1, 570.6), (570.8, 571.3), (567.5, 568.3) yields 1.03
